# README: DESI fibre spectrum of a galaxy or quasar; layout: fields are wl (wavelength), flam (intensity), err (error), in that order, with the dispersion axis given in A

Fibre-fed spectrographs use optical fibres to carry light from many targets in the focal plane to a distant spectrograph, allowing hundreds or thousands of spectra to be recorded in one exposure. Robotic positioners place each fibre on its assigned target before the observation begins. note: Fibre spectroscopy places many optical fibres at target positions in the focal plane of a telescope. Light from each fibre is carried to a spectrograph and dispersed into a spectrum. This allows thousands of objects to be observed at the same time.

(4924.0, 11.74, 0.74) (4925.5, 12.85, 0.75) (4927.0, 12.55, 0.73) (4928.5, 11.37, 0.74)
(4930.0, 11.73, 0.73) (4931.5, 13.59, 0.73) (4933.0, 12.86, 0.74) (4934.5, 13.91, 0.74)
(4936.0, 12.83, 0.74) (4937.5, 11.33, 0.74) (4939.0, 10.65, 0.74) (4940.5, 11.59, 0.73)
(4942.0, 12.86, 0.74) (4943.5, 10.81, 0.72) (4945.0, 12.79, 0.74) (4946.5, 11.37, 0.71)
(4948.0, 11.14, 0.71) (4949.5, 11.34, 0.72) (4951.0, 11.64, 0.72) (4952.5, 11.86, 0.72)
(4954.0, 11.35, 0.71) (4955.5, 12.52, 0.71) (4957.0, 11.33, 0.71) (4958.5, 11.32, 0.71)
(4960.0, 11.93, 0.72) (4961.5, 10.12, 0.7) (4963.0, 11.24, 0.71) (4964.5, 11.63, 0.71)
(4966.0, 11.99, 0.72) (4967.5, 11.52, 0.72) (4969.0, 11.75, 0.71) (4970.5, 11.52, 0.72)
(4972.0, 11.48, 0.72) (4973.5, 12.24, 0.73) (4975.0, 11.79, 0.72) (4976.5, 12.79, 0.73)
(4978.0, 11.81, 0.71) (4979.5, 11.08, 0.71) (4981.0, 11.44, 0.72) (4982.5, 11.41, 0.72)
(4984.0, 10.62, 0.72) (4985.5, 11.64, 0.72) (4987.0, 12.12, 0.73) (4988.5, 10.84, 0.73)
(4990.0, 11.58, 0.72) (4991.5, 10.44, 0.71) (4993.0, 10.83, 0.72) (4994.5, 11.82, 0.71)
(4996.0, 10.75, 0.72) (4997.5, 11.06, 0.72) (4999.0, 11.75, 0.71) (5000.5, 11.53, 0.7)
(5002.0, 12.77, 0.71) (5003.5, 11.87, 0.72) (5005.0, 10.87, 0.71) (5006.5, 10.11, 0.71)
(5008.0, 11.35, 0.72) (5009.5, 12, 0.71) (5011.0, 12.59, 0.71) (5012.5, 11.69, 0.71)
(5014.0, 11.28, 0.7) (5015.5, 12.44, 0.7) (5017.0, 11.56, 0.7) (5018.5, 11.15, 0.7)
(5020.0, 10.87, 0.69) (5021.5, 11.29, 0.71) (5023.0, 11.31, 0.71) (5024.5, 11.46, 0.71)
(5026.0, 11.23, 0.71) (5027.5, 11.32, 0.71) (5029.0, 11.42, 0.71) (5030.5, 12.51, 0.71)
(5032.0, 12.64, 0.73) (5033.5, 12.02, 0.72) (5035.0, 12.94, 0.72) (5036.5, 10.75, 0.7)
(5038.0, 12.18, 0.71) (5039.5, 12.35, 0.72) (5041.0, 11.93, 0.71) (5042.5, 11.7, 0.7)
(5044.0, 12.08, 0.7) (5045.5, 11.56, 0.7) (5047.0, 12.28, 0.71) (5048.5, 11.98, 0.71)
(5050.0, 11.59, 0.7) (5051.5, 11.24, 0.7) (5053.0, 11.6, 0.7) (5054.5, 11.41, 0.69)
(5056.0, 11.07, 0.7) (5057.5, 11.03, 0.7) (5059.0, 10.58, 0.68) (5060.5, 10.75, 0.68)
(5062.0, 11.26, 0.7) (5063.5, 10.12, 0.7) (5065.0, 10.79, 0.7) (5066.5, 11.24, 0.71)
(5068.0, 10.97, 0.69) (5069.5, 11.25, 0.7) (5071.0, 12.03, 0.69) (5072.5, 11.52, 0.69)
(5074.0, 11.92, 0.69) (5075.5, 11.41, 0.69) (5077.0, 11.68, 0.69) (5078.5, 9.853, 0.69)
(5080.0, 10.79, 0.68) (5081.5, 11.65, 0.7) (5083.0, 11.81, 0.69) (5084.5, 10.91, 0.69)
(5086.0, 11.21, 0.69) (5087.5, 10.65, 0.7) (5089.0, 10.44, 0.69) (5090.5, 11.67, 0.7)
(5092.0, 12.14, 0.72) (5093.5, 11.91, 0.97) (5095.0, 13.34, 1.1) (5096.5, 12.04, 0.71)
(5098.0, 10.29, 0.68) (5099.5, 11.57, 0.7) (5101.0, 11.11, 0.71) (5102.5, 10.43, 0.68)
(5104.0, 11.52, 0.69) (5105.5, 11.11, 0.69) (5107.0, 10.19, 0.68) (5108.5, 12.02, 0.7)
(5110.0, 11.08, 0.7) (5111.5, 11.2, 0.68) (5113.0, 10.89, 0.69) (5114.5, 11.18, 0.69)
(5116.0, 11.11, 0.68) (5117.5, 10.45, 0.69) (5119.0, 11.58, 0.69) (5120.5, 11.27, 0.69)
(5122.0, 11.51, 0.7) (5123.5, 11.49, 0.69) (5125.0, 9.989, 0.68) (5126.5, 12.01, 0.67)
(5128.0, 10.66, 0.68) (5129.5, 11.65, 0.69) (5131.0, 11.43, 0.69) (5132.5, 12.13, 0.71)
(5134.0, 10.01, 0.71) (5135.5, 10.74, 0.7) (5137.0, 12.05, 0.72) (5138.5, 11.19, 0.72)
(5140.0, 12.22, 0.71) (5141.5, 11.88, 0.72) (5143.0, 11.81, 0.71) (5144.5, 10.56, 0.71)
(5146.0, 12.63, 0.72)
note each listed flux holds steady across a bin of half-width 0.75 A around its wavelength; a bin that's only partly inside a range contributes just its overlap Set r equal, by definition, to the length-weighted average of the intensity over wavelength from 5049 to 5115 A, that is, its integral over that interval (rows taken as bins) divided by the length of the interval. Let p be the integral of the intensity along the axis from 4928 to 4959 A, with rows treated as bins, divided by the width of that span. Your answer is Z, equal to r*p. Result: 134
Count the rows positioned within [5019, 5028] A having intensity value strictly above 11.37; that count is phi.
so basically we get 1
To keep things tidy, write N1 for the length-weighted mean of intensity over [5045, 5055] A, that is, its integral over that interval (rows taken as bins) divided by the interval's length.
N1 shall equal 11.7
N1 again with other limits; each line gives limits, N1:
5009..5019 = 11.8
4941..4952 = 11.7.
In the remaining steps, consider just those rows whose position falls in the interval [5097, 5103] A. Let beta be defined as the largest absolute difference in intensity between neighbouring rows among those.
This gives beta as 1.28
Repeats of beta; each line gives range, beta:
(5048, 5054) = 0.39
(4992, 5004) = 1.24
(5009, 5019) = 1.16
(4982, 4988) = 1.02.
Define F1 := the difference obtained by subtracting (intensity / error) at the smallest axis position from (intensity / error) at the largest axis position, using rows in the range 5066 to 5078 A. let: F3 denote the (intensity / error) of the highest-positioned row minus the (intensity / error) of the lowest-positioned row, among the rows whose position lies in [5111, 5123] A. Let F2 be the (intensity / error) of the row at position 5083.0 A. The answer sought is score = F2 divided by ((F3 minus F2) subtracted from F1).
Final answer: 0.94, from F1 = 1.1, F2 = 17.1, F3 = 0.0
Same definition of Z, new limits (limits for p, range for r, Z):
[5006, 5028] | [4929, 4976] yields 135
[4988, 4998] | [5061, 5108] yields 124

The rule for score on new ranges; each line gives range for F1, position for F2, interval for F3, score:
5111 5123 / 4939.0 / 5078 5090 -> 1.07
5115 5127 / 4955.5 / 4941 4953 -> 0.88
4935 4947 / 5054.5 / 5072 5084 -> 1.12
